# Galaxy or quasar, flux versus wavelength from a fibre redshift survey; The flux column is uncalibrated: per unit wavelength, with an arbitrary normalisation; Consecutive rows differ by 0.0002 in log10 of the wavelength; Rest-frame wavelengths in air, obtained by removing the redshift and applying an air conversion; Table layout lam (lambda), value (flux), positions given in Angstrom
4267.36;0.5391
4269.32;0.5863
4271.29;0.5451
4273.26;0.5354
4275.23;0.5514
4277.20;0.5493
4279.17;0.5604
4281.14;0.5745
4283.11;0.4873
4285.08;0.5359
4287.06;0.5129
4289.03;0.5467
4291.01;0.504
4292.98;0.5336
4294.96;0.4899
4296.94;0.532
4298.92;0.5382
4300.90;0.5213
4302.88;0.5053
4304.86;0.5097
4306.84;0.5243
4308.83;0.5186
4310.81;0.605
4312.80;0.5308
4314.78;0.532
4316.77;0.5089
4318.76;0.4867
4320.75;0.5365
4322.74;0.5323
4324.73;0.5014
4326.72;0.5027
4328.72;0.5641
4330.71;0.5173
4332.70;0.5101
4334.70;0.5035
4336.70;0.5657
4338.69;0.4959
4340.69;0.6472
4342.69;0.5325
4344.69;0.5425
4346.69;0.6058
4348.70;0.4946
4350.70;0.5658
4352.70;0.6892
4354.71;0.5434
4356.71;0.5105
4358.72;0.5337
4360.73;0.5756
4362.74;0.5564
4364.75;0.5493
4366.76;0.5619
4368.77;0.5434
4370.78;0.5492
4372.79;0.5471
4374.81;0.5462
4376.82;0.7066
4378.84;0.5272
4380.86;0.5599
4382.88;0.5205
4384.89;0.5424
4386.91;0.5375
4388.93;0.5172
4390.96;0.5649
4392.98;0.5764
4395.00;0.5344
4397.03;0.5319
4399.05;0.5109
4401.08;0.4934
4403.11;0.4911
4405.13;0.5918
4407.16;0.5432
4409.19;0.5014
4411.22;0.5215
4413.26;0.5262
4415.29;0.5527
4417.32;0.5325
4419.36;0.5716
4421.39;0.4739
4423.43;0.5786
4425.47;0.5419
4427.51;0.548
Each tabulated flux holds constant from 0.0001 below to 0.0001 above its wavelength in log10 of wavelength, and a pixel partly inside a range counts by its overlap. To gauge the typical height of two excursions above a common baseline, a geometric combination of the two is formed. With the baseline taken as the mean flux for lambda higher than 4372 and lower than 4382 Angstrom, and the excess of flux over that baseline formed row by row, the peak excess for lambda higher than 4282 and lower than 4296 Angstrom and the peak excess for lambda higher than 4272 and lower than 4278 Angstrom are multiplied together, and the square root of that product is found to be 0.028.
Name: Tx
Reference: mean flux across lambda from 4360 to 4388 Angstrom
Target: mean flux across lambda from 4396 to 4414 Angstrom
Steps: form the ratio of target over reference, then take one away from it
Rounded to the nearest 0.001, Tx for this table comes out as -0.063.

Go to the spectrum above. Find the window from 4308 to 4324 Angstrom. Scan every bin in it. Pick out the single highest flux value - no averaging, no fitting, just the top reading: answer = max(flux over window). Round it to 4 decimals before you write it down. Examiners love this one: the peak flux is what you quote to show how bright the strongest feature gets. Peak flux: 0.6050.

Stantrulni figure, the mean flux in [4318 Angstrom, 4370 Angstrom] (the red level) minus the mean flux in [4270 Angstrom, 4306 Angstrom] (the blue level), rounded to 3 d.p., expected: 0.015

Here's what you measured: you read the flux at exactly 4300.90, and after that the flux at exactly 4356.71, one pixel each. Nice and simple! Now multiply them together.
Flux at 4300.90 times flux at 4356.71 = 0.266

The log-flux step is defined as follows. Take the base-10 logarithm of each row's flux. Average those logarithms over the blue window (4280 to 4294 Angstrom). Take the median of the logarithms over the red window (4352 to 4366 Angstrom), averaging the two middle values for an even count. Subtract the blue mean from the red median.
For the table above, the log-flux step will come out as 0.018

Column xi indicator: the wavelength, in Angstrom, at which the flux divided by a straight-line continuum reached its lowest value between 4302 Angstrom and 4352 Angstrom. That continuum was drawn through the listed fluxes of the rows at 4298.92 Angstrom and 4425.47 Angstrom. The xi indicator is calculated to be 4318.76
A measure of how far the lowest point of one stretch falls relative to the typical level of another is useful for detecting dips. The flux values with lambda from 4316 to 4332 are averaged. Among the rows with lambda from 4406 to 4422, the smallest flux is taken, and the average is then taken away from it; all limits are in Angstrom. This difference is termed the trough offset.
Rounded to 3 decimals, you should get -0.045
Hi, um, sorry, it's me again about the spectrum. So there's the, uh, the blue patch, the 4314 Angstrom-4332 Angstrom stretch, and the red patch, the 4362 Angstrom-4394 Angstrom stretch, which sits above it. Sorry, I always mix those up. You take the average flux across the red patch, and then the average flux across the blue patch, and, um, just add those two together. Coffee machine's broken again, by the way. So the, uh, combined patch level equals 1.08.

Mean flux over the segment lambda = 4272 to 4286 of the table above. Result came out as 0.542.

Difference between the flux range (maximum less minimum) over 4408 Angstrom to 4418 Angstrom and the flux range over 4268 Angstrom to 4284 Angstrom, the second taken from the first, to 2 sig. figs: -0.048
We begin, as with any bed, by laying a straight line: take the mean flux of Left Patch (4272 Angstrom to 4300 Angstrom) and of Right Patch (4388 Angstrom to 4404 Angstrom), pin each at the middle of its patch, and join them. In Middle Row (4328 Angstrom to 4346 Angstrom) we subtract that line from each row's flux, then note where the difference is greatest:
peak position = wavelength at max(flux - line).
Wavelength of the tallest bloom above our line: 4340.69 Angstrom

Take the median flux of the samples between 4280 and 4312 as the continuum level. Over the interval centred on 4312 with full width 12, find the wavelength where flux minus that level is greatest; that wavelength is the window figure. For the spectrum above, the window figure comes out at 4310.81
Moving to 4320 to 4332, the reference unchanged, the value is 4328.72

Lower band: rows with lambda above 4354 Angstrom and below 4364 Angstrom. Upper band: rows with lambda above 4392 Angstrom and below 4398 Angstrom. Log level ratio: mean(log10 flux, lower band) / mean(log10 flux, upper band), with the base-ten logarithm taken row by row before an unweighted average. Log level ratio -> 1.01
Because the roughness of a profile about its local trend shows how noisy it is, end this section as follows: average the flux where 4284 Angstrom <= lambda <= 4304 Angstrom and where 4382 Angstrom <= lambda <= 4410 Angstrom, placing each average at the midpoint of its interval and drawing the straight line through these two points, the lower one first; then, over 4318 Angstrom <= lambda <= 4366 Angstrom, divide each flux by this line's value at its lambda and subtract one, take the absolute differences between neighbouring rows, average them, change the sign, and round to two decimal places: -0.10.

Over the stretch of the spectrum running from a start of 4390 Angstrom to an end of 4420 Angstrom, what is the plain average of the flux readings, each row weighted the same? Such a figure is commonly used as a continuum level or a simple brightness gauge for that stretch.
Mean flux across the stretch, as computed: 0.536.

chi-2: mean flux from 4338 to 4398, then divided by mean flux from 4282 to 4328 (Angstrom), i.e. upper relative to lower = 1.07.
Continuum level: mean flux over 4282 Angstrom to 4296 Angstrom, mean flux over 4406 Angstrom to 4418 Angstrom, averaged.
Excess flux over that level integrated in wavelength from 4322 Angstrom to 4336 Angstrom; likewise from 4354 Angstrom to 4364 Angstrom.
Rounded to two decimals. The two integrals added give 0.16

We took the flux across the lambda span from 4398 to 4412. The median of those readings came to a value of 0.511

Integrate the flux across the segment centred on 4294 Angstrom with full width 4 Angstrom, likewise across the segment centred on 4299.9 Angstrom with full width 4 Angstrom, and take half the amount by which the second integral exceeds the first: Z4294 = 0.04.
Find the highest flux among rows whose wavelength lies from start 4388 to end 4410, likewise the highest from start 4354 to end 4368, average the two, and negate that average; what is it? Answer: -0.584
